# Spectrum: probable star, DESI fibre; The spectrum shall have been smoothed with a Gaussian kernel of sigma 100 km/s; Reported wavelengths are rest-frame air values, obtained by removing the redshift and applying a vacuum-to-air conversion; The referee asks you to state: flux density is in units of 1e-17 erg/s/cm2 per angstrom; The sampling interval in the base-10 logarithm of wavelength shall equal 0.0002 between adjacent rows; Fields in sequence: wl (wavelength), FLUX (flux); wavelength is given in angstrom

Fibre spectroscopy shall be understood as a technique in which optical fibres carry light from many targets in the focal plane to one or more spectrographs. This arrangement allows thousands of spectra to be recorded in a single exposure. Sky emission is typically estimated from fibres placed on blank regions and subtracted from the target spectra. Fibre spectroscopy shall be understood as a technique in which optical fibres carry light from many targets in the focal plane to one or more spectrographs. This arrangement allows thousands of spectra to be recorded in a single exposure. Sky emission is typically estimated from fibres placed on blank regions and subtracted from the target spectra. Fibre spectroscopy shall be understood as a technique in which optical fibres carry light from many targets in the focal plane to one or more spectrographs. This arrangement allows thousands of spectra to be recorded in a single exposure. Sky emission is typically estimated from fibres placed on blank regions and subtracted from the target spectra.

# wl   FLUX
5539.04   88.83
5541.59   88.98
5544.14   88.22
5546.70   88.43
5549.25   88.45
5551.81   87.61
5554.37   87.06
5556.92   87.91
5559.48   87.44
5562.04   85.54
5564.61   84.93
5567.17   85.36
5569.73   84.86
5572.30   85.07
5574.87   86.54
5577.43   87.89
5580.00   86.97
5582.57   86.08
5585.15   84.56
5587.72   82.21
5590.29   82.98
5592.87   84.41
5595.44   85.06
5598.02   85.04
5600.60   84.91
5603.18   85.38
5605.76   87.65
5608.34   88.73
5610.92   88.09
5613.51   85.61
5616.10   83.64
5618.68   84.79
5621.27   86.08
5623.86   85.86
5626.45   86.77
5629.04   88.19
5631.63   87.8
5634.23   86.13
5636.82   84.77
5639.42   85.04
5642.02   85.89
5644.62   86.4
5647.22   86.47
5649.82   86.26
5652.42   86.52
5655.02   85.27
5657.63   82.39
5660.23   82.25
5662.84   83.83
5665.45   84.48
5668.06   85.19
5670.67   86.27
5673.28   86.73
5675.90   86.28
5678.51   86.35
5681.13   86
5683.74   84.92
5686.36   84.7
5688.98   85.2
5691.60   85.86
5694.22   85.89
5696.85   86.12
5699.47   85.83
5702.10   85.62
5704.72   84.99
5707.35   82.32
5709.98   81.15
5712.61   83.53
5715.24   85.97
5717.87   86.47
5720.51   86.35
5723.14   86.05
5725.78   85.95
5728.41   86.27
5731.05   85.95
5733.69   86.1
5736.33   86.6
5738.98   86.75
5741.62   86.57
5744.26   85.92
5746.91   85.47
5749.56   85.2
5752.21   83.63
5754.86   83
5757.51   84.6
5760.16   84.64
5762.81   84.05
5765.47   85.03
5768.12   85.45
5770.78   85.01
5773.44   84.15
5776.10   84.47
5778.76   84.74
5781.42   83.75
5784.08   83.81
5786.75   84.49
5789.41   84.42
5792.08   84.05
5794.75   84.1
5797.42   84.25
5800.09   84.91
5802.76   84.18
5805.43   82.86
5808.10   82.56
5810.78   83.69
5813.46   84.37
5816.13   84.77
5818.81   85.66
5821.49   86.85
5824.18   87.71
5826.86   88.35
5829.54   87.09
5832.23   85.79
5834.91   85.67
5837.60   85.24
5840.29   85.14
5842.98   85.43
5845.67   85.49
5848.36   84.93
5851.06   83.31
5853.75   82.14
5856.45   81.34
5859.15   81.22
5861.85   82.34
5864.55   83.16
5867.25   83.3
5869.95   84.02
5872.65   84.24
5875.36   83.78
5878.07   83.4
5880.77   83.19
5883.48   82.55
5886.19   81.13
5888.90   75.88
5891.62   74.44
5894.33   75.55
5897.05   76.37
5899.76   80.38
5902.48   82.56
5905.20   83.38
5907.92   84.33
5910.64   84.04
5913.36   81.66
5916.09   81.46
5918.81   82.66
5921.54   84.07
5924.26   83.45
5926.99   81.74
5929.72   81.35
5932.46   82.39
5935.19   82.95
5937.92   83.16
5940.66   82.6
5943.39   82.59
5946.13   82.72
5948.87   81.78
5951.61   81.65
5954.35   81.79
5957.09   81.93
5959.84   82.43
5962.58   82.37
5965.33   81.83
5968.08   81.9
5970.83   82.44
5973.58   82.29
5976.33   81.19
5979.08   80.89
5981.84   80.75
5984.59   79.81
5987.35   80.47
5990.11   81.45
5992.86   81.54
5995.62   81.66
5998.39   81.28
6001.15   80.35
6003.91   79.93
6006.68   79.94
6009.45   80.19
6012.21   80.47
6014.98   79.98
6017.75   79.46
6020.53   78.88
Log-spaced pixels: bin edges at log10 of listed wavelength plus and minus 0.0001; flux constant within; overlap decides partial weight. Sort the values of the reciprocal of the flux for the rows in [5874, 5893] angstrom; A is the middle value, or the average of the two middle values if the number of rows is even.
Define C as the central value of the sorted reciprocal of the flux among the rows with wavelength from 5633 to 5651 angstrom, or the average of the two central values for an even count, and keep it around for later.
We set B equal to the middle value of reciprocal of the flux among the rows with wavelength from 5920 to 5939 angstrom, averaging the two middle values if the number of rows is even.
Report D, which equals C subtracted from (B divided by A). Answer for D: 0.98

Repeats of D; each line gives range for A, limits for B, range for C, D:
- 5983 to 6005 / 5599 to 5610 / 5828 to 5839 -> 0.92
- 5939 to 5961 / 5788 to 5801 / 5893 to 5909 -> 0.96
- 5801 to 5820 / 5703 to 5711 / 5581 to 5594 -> 1.01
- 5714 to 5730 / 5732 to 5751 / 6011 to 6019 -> 0.99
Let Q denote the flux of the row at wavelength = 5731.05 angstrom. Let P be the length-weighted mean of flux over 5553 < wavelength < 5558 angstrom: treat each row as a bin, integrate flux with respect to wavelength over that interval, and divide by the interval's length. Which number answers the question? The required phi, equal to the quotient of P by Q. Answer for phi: 1.02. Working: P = 88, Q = 85.95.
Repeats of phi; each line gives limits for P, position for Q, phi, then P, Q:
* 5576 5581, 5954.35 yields 1.07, 88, 81.79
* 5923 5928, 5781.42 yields 0.99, 83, 83.75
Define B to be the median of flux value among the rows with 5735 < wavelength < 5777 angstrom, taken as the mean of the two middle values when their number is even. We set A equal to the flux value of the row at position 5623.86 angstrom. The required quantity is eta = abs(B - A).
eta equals 0.8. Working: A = 85.86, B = 85.0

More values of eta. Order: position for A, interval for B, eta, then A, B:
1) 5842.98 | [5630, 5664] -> 0.5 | 85.43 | 85.9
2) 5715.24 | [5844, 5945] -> 3.4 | 85.97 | 82.6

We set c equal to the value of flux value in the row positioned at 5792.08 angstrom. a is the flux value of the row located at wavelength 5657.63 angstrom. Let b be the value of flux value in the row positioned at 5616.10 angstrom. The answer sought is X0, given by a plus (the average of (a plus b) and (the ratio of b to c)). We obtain 166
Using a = 82.39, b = 83.64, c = 84.05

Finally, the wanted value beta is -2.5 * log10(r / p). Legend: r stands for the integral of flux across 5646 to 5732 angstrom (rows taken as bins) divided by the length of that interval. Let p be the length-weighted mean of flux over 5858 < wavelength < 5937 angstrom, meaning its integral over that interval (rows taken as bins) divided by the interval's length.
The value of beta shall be -0.05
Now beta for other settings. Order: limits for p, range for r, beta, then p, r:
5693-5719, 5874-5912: 0.05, 85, 80.8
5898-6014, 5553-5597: -0.05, 82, 85.6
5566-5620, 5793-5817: 0.02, 86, 84.0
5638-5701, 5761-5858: 0.01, 85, 84.7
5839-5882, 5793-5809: 0.00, 84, 83.9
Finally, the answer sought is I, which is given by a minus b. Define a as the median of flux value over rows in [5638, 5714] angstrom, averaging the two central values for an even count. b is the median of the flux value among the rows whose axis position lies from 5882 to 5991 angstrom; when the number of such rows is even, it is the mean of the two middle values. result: 3.8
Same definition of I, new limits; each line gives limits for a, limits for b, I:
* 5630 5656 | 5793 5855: 1.3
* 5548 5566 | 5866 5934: 4.9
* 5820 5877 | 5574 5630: -0.8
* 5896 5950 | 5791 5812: -1.5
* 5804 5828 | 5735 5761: -0.6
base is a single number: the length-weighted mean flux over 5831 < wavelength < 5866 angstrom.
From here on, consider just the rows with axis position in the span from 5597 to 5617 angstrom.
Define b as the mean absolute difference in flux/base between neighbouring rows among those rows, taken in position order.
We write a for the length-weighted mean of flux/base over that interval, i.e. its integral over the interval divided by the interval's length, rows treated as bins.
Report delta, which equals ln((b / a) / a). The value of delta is -4.2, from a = 1.03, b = 0.015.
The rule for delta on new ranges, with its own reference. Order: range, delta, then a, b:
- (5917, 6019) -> -5.1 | 0.97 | 0.006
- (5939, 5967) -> -5.6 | 0.98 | 0.003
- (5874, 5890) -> -3.9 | 0.97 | 0.019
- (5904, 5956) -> -4.7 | 0.98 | 0.009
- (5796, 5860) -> -4.8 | 1.01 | 0.009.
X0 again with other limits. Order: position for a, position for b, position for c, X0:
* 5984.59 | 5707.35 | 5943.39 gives 161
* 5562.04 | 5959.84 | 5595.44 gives 170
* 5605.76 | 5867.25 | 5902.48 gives 174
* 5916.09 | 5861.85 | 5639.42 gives 164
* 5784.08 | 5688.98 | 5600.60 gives 169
